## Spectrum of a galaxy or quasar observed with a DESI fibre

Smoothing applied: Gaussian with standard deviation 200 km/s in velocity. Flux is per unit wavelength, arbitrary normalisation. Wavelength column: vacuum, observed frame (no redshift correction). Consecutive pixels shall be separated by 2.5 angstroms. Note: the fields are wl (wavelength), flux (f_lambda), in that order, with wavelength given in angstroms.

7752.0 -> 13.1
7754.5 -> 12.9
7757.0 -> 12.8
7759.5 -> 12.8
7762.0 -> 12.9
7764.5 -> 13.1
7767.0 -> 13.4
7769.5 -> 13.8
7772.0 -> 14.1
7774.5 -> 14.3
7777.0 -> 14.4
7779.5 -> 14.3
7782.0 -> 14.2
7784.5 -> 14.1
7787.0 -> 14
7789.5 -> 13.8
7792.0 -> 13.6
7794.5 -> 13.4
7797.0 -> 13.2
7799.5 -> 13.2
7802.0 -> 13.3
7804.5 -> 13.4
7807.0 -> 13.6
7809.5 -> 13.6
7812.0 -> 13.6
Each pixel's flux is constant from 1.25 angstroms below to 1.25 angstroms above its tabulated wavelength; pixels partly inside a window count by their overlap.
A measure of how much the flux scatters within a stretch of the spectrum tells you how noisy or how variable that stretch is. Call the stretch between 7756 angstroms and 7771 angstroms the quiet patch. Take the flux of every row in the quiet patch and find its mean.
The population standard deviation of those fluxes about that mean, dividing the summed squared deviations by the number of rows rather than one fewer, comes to 0.36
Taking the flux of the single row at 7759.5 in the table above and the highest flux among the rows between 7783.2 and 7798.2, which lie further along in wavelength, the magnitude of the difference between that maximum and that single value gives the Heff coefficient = 1.3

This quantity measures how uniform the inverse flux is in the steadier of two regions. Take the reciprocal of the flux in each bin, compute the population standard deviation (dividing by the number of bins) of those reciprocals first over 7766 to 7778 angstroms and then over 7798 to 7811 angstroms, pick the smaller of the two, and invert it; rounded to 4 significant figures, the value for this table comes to 1125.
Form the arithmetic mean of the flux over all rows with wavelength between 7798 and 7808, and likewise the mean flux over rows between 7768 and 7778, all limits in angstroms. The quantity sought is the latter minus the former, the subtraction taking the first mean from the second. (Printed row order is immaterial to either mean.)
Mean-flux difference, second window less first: 0.8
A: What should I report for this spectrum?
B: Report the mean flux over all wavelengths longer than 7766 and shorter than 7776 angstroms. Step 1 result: 13.9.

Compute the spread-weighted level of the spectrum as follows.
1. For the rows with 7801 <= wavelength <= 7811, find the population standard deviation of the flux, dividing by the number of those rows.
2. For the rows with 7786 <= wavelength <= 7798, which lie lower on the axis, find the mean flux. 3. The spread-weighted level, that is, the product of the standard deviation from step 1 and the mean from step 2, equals 1.8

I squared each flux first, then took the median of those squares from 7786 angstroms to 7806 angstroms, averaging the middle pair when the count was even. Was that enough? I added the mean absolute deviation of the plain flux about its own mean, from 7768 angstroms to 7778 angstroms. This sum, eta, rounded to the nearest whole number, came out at 180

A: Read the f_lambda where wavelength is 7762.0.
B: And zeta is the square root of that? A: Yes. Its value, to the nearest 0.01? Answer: 3.59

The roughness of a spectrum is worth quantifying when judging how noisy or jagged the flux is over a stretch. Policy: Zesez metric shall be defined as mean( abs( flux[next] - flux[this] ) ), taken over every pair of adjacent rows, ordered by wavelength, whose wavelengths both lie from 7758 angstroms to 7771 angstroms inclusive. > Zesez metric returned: 0.250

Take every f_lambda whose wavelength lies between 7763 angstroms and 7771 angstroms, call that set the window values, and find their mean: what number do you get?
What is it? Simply 13.4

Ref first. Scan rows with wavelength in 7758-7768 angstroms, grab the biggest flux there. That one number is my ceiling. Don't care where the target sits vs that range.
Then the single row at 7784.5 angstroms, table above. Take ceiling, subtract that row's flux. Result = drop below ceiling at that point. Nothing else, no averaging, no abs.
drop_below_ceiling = -0.7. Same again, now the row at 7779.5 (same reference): -0.9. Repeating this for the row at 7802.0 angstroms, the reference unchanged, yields 0.1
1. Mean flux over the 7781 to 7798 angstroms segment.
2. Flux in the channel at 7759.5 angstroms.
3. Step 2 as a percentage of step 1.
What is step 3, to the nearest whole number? 93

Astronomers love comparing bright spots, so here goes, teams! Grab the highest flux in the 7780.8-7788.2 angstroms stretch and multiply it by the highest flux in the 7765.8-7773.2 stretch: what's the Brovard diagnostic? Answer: 200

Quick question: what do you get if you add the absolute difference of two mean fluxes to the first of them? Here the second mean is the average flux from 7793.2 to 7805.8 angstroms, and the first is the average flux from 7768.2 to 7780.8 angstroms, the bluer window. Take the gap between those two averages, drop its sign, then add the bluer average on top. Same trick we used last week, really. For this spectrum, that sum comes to 15.1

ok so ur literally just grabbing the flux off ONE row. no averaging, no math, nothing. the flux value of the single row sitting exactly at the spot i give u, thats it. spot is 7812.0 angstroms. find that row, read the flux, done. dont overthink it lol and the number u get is 13.6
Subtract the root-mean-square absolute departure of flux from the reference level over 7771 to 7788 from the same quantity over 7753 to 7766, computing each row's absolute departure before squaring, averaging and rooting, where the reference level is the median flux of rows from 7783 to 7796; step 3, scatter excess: 0.49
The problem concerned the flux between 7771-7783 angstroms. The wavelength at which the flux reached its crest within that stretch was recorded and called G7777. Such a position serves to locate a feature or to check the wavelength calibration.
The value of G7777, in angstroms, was 7777.0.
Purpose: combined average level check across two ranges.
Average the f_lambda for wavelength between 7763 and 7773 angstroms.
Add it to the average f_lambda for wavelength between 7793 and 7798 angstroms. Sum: 26.9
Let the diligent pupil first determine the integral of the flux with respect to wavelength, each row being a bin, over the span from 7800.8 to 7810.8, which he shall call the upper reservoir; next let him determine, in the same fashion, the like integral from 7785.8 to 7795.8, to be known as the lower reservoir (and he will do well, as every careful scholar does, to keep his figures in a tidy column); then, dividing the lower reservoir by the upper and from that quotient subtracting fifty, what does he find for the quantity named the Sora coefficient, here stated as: -49.0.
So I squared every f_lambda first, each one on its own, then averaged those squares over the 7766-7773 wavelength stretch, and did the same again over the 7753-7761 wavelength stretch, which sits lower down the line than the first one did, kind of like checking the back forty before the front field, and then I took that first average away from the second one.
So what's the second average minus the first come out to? -25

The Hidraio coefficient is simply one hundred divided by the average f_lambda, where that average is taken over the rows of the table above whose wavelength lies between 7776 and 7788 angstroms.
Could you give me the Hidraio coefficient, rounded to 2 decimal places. 7.04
